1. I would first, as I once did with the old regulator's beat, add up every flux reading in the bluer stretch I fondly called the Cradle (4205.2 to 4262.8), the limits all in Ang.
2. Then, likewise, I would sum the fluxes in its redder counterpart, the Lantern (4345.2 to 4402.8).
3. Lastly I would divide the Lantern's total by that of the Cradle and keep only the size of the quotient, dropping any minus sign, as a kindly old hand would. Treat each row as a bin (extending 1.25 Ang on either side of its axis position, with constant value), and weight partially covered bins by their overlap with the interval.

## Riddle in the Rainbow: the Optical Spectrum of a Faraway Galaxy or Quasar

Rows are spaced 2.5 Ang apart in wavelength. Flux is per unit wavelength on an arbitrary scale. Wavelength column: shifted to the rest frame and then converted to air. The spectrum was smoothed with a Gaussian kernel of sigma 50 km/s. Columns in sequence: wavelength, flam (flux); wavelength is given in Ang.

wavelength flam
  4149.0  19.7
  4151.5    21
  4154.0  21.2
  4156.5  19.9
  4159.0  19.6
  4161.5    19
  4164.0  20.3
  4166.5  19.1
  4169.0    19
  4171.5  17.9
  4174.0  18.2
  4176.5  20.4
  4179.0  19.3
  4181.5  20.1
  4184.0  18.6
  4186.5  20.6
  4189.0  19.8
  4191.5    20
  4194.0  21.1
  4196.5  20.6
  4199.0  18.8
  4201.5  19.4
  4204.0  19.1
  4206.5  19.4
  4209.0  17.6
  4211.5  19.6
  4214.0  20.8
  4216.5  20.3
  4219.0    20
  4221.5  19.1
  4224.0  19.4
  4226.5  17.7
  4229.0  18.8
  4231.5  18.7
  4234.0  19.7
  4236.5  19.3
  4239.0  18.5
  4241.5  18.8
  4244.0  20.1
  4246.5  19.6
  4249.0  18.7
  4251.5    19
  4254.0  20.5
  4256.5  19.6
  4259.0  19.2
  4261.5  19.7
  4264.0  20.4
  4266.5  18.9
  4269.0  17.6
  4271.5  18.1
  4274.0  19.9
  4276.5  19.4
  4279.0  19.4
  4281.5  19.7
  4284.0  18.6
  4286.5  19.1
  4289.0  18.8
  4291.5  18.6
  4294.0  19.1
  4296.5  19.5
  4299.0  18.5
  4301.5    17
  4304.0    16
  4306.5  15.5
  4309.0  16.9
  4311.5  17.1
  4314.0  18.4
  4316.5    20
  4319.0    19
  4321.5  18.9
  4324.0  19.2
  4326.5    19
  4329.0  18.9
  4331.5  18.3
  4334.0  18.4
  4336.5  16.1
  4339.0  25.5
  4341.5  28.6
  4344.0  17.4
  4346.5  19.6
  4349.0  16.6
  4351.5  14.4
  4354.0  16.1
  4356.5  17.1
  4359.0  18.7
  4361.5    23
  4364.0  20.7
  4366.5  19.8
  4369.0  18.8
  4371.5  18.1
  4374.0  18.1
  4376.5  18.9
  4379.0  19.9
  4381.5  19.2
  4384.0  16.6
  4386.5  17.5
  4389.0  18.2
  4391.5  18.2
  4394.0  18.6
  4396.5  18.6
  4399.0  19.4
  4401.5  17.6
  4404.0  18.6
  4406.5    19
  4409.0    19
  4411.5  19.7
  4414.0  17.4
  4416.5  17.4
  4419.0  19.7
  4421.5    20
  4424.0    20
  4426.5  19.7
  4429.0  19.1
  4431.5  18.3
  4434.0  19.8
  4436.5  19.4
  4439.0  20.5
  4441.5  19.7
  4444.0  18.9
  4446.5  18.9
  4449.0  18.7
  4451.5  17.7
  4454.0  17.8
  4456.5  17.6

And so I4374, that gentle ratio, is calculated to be 0.95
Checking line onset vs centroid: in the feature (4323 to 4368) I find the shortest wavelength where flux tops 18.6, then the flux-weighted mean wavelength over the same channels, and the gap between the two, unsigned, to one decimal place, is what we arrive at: 21.2 Ang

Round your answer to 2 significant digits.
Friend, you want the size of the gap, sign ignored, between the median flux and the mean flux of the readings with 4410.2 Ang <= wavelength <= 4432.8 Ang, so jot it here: 0.67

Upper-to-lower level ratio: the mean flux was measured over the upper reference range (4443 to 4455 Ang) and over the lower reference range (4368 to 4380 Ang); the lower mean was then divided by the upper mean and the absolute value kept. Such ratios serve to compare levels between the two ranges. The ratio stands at 1.02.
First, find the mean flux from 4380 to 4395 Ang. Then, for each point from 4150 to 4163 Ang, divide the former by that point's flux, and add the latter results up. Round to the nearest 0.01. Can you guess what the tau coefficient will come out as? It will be 4.49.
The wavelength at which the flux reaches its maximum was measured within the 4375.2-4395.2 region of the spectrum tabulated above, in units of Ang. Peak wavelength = 4379.0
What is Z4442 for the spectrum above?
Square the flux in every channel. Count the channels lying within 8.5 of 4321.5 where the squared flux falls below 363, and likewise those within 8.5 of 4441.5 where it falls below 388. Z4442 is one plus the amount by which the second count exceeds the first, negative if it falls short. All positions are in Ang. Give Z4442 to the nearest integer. 0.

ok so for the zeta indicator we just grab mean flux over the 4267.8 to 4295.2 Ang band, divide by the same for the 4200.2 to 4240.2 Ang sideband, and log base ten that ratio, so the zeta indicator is -0.01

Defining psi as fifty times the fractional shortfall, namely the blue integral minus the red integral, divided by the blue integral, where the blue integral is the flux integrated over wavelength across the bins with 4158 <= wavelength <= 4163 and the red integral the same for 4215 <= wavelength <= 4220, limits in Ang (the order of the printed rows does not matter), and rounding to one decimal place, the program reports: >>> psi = -2.2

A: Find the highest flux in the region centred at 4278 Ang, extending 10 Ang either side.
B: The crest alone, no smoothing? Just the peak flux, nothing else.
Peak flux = 19.9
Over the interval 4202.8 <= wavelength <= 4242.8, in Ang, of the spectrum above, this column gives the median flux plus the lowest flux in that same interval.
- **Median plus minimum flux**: 36.8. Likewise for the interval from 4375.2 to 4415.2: 35.2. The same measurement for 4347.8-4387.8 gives 32.8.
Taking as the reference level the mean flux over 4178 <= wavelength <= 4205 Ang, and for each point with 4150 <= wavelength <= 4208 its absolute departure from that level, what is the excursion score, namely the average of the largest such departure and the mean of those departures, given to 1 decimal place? 1.3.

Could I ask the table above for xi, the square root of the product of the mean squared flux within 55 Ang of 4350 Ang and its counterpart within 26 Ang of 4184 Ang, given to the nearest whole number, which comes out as 366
